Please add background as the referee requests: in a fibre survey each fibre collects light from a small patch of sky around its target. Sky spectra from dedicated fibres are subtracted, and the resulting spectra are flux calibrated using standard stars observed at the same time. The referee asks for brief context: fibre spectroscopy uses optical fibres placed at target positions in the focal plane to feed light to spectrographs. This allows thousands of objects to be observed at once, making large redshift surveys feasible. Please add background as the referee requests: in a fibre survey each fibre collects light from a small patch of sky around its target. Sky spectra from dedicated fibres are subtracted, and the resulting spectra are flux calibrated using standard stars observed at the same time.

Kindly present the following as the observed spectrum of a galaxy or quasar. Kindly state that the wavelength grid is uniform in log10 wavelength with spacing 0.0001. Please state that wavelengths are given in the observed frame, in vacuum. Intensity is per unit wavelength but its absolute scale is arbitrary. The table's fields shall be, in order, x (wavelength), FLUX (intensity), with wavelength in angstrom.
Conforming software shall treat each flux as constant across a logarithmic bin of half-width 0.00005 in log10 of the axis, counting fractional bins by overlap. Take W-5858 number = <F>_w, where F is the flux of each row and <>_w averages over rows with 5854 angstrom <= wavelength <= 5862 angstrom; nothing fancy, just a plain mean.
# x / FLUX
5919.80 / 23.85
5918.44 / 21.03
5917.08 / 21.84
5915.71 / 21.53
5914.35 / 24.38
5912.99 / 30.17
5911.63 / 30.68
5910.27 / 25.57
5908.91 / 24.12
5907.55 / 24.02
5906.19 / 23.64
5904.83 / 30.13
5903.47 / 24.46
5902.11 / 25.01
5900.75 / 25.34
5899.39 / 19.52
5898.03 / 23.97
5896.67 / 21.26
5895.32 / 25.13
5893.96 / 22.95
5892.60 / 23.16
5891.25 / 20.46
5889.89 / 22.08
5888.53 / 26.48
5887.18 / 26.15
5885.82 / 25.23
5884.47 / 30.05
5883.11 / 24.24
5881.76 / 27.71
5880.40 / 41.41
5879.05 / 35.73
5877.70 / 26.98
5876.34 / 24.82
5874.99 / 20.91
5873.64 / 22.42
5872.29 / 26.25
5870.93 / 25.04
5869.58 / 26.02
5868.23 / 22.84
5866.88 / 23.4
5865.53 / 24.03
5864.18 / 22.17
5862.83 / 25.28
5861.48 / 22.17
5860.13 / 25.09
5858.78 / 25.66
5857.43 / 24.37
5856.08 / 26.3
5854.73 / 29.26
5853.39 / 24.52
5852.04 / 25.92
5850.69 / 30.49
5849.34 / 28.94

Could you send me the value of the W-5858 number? 25.5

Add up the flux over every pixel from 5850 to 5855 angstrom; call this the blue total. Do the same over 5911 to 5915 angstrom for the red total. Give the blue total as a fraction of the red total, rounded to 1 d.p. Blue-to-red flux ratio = 1.3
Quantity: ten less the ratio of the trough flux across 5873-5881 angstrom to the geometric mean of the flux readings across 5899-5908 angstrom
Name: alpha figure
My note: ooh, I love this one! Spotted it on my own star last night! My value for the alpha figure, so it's 9.14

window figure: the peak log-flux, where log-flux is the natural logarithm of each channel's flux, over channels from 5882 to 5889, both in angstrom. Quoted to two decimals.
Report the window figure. 3.40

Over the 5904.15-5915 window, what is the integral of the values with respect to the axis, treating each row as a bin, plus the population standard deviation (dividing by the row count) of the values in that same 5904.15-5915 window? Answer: 292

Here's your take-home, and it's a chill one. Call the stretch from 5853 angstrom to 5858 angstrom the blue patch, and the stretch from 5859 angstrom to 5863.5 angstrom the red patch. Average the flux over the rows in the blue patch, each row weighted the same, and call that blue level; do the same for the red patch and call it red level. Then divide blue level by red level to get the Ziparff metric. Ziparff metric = 1.08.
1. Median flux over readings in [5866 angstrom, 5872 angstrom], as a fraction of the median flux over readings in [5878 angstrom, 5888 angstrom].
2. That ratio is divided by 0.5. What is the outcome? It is 1.7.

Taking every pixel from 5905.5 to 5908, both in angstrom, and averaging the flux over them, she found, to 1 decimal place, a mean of 23.8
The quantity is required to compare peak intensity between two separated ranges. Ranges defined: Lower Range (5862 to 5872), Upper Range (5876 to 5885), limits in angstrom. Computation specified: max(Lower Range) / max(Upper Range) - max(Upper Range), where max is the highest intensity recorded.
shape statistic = -40.8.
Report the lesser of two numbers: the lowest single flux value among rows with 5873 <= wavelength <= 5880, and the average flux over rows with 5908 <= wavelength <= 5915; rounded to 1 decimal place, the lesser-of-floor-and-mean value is 20.9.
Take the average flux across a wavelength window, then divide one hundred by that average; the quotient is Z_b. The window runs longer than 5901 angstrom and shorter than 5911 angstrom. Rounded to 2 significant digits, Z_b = 4.0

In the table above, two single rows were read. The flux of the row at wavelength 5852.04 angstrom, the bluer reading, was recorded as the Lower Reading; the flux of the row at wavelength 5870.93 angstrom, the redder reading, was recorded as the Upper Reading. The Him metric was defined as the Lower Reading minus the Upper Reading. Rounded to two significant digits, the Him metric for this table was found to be 0.88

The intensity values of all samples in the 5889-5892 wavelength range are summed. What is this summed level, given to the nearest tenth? 42.5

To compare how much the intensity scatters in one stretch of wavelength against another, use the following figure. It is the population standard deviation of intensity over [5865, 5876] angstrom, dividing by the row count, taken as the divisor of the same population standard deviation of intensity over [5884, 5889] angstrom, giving 1.1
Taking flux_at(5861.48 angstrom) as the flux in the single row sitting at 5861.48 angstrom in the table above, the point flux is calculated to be 22.17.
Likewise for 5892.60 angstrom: 23.16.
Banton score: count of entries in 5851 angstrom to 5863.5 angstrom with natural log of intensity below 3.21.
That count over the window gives 3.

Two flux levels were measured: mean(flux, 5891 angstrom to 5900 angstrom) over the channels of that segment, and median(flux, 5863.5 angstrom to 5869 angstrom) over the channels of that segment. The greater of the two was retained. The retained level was 23.1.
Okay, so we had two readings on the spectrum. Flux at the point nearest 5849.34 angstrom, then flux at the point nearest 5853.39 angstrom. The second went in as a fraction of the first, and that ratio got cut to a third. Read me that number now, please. 0.282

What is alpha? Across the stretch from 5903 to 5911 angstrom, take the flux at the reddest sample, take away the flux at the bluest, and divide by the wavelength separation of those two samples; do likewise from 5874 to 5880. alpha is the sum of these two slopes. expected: 3.8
